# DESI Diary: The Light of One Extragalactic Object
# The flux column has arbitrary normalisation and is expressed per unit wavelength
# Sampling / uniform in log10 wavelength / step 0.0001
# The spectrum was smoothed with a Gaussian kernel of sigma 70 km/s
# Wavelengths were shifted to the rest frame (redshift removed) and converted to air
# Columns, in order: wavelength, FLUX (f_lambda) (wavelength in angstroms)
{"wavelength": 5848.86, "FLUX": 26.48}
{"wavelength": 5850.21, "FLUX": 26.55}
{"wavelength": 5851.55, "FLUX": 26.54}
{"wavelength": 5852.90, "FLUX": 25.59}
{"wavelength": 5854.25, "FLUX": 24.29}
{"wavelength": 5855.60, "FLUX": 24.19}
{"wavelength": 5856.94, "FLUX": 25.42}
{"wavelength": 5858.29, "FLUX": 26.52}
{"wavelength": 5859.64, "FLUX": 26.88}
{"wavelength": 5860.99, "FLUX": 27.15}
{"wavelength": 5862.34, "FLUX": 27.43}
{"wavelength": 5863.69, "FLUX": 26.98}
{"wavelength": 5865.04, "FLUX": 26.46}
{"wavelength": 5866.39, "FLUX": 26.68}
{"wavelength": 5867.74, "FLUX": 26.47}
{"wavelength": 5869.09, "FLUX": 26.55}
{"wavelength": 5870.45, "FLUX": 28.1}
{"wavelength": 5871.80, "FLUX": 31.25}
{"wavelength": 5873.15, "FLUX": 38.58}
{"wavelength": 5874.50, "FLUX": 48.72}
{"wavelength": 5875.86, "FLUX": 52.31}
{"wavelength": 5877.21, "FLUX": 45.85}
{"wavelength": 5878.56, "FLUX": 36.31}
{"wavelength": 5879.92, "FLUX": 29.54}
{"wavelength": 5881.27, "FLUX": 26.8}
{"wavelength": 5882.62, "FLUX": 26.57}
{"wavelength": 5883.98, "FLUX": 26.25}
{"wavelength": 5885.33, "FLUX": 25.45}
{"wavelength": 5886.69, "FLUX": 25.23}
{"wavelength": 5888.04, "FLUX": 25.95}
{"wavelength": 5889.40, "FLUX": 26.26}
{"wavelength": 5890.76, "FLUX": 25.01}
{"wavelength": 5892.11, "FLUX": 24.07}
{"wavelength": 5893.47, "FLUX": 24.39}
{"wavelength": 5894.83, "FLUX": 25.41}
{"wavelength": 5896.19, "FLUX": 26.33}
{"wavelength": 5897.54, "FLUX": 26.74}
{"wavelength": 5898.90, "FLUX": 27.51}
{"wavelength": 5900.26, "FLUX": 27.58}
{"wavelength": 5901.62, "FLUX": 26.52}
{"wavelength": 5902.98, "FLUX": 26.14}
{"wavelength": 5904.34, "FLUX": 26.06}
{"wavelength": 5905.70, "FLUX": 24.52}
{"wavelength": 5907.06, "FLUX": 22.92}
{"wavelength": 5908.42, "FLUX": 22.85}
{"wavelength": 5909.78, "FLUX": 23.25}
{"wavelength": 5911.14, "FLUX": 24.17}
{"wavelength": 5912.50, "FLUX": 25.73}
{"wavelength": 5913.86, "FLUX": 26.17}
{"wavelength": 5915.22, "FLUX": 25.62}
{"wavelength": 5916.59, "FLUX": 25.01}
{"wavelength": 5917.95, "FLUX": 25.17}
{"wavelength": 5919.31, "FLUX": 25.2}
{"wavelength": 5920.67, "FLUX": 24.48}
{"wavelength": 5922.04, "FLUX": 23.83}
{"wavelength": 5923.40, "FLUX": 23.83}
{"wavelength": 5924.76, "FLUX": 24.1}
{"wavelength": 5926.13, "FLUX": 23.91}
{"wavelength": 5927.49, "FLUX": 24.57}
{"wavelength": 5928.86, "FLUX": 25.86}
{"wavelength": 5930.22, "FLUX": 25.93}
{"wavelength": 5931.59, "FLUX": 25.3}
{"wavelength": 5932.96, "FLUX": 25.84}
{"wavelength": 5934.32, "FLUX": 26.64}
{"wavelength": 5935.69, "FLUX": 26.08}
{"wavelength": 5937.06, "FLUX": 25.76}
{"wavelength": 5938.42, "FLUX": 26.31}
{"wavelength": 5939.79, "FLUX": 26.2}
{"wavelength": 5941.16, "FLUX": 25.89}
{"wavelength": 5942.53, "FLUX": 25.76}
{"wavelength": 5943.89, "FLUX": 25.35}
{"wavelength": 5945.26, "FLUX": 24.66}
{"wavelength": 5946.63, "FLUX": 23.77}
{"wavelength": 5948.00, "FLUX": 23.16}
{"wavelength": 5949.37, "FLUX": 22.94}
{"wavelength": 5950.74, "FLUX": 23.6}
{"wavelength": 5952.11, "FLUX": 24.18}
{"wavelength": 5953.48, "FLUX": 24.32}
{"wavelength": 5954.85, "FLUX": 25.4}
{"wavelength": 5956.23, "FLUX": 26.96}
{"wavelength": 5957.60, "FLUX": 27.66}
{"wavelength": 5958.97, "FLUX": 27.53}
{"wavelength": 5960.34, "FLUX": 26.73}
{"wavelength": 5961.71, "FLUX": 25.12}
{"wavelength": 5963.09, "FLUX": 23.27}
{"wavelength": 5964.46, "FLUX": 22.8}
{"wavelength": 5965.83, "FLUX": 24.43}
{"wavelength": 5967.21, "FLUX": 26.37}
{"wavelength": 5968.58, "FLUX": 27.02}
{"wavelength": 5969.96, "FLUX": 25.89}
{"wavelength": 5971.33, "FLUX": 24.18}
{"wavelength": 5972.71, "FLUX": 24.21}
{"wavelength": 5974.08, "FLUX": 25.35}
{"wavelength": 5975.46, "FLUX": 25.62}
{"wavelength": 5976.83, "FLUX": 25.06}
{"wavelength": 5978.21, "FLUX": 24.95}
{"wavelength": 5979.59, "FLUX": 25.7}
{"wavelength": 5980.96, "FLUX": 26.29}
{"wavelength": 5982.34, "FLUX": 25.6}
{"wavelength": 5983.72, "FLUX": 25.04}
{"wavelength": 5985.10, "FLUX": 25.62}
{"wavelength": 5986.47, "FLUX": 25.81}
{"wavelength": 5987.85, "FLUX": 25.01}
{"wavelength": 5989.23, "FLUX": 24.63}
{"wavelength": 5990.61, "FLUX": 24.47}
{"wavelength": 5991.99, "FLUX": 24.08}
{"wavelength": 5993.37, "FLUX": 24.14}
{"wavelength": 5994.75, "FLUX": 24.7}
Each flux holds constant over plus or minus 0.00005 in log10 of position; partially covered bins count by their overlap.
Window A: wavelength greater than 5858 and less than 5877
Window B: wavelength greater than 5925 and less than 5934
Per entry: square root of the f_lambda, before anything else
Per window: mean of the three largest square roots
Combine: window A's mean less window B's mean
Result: 1.7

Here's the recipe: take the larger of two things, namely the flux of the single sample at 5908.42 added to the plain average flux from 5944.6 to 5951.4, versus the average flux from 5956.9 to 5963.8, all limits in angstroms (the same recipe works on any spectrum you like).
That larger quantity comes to 46.5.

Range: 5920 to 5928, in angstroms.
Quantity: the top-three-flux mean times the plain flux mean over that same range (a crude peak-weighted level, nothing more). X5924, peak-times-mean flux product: 588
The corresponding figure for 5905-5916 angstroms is 631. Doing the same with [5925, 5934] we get 653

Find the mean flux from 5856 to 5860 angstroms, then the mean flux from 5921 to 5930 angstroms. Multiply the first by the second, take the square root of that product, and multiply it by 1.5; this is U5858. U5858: 37.9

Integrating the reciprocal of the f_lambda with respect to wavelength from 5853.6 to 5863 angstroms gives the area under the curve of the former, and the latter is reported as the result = 0.4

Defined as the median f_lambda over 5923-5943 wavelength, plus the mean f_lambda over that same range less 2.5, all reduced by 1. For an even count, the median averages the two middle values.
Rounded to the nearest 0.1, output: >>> 47.8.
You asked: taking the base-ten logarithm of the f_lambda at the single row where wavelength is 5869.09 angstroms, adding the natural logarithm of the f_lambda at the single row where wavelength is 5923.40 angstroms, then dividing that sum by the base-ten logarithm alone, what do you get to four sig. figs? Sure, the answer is 3.227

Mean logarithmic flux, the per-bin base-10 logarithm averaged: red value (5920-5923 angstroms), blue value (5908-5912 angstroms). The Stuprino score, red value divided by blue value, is 1.01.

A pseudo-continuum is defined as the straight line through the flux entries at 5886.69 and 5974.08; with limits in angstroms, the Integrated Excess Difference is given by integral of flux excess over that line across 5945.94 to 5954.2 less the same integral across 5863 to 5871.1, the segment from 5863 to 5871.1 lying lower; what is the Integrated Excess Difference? -27.1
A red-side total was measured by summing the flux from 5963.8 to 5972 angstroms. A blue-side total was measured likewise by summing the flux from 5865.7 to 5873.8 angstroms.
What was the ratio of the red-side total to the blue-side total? 0.85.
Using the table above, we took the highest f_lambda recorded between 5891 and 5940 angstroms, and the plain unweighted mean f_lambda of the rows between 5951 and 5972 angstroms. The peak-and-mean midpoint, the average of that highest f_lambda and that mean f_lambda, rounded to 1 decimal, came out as 26.5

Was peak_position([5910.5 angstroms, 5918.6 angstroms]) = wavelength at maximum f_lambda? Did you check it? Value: 5913.86 angstroms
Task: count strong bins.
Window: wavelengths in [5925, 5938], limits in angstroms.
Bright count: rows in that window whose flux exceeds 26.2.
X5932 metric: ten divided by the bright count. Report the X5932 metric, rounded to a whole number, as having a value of 10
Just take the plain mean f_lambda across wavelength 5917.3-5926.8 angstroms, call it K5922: 24.4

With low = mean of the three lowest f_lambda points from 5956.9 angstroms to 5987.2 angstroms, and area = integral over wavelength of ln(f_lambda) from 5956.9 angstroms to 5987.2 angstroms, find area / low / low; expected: 0.179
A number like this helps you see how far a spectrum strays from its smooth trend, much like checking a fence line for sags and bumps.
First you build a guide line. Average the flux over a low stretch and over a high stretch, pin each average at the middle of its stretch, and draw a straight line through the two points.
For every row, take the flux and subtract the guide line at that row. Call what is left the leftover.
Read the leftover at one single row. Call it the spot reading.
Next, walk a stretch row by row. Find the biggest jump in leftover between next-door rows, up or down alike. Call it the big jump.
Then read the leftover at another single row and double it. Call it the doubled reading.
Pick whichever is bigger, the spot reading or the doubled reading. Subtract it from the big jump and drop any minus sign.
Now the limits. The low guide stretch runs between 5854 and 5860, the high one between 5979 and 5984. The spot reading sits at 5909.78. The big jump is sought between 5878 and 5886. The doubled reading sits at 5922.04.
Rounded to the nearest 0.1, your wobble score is 9.1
